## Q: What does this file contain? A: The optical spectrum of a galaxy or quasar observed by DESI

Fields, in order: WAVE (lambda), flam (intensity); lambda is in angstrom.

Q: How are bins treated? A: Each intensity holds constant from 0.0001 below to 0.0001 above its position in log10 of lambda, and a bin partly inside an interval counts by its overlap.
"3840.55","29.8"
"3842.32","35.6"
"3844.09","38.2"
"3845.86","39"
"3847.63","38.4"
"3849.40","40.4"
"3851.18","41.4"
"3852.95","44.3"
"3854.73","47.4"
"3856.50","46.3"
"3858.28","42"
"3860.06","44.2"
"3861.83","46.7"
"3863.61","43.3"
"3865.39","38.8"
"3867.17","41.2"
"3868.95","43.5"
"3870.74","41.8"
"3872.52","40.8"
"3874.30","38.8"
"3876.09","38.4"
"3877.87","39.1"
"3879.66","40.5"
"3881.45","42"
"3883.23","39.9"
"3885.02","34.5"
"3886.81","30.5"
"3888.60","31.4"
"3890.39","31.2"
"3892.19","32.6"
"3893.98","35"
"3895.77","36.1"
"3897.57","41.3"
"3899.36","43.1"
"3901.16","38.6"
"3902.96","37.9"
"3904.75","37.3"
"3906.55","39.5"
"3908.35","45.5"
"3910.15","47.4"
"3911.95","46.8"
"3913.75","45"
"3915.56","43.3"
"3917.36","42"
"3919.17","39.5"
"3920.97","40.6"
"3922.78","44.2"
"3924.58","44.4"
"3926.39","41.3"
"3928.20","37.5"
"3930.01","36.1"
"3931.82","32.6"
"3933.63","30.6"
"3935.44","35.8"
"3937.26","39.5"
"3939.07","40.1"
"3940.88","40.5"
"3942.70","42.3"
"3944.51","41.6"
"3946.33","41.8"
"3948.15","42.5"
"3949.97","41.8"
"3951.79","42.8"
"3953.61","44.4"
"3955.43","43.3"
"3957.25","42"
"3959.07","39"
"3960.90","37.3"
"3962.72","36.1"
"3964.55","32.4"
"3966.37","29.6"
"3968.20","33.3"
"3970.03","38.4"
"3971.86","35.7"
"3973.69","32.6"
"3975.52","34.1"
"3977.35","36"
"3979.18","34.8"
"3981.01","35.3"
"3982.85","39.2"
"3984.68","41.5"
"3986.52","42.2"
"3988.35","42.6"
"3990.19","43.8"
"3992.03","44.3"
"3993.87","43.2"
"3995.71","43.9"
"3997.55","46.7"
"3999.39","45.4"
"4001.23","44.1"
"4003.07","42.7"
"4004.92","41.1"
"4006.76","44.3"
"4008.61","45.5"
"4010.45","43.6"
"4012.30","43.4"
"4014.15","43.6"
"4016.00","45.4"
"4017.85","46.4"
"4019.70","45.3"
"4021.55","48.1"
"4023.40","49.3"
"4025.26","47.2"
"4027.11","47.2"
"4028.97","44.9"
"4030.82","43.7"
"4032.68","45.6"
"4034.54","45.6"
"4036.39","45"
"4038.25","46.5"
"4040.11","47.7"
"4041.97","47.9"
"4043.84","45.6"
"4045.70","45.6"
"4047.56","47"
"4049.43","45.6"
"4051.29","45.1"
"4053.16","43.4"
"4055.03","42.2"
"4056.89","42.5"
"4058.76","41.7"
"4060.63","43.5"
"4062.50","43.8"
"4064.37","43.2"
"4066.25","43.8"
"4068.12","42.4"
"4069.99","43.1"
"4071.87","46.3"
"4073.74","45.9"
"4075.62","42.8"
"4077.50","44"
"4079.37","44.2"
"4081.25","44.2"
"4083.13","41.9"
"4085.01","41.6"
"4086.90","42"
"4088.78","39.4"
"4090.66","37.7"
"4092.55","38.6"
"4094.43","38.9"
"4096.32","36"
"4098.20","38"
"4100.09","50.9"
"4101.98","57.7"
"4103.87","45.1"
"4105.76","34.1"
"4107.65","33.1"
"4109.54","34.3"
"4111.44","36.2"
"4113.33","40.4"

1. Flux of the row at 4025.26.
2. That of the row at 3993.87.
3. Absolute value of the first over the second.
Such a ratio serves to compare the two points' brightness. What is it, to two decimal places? 1.09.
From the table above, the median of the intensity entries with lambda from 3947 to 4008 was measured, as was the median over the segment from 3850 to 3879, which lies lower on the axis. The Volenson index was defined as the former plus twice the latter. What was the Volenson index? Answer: 126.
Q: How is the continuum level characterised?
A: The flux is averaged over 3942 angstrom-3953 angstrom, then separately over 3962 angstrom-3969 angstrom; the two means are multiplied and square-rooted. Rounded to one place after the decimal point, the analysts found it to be 37.2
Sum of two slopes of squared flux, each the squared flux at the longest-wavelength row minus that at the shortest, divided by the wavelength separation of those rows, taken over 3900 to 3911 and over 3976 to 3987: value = 137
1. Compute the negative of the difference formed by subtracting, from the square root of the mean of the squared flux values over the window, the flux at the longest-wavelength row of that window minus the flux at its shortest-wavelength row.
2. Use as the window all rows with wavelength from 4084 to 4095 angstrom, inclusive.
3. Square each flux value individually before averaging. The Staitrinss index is -42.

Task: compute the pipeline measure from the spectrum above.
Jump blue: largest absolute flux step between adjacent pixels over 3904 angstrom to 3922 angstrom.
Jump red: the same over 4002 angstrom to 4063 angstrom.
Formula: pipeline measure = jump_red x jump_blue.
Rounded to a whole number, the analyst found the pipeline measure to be 19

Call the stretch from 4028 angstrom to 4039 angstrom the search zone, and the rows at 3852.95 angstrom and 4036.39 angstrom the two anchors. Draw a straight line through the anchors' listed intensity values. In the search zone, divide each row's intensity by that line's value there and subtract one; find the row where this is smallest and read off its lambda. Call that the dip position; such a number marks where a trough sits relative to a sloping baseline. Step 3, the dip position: 4030.82 angstrom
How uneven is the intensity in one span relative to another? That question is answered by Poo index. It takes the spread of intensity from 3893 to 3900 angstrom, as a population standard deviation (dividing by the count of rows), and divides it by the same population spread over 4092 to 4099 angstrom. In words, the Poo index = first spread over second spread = 3.0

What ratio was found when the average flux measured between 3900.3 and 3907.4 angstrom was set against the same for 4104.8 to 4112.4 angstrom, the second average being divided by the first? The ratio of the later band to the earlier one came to 0.90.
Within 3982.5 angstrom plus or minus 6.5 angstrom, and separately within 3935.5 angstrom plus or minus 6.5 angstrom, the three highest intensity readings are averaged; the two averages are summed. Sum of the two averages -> 82.1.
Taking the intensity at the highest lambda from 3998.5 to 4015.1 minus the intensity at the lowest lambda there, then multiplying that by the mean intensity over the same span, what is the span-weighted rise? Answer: -79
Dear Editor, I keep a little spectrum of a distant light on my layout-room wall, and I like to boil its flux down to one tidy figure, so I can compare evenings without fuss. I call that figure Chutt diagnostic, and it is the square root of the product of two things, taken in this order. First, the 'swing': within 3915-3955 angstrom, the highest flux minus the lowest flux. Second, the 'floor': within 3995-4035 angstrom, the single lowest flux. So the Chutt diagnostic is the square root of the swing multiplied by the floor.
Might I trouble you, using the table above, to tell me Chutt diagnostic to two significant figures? 24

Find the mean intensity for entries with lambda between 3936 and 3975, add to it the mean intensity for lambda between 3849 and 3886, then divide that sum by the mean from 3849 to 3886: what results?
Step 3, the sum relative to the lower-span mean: 1.93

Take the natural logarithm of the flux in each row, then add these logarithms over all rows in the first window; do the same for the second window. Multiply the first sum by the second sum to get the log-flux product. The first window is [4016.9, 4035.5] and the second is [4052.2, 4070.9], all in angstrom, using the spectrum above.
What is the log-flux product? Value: 1442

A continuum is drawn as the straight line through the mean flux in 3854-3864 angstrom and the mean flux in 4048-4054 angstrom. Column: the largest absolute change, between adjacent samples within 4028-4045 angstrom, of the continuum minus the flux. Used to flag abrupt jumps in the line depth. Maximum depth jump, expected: 2.3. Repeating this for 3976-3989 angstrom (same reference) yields 3.9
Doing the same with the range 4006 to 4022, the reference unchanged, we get 2.8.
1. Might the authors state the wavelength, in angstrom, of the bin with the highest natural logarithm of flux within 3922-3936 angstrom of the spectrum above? 3924.58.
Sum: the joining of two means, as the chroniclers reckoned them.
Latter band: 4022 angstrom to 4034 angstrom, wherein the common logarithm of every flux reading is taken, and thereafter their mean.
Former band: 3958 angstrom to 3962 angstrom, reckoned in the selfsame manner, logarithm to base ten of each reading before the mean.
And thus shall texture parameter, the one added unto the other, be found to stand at 3.25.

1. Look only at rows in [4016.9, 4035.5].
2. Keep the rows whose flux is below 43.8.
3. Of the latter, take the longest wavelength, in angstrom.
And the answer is 4030.82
